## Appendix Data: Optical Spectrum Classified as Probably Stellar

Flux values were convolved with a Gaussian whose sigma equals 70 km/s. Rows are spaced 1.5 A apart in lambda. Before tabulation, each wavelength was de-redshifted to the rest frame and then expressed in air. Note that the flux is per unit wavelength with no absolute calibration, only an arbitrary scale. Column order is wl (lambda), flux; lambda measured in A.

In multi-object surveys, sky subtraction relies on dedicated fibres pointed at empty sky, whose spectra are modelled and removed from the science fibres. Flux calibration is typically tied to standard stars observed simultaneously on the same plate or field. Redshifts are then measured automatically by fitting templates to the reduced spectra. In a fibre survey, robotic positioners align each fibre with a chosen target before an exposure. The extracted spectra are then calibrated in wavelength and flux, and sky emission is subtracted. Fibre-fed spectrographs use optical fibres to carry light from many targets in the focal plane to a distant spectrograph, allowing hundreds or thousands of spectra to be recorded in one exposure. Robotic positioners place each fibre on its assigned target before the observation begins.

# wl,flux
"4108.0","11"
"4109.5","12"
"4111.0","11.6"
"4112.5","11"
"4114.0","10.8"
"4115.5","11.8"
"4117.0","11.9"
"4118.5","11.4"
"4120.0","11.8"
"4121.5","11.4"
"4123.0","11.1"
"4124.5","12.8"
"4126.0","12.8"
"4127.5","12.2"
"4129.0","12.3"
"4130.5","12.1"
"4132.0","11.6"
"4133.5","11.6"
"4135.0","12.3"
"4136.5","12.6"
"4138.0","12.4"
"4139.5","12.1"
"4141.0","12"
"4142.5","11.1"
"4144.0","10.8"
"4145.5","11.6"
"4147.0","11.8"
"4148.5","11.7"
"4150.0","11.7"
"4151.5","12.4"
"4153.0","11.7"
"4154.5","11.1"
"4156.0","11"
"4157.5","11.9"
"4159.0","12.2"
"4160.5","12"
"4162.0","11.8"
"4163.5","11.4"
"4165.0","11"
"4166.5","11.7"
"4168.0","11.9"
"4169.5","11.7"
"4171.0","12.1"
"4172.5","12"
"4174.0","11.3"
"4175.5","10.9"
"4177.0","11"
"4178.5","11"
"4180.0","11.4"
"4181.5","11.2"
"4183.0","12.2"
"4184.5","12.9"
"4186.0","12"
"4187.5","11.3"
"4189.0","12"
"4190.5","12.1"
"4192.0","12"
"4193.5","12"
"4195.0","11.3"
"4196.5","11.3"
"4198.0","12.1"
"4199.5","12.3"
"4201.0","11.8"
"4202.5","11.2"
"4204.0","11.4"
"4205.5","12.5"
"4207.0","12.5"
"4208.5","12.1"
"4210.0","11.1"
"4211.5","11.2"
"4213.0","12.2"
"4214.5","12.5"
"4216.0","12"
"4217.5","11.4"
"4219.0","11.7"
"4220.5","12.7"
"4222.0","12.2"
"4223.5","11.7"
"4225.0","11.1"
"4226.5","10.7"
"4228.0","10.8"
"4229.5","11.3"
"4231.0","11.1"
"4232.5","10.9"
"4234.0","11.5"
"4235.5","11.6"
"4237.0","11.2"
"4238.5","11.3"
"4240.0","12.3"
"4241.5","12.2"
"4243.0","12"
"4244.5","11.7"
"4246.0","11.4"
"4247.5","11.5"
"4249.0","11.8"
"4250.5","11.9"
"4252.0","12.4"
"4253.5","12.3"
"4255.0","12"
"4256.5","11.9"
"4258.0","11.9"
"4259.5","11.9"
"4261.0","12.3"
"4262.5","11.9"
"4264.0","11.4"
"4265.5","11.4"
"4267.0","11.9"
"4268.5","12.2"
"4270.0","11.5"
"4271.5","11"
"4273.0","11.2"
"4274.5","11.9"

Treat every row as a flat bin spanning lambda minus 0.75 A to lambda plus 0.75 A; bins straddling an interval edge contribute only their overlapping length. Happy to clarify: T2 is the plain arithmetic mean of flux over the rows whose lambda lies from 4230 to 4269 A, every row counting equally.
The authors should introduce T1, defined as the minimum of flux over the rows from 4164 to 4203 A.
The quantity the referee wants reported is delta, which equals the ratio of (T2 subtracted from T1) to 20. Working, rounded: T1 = 10.9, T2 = 11.8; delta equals -0.0433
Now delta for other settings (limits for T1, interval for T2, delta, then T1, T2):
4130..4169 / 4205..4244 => -0.0442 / 10.8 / 11.7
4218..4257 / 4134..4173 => -0.0535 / 10.7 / 11.8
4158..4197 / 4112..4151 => -0.0448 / 10.9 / 11.8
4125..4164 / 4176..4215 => -0.0496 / 10.8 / 11.8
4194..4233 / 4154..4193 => -0.0479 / 10.7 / 11.7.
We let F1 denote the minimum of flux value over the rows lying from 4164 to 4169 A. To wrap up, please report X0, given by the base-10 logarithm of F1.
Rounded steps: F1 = 11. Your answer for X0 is 1.04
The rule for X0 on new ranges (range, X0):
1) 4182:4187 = 1.08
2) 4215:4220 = 1.06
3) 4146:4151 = 1.07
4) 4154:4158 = 1.04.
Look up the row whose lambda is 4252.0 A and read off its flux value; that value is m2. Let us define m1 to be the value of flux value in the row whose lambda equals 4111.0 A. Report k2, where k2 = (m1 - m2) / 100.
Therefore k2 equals -0.008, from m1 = 11.6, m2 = 12.4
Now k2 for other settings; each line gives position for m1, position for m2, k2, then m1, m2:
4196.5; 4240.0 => -0.010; 11.3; 12.3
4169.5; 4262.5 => -0.002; 11.7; 11.9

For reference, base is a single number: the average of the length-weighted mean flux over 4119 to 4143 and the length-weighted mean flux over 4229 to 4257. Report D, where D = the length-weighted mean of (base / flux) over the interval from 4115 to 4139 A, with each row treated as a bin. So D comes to 0.99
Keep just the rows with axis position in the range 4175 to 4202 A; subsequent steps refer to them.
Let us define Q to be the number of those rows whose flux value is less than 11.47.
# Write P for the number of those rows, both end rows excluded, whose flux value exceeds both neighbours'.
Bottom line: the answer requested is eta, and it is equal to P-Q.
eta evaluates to -4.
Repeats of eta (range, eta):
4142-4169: -3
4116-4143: -1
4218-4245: -4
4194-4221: -5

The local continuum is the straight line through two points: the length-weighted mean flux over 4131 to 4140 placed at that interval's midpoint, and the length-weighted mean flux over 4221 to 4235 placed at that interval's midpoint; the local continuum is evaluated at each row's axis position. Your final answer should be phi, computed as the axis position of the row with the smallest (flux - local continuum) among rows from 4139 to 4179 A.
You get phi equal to 4144.0 A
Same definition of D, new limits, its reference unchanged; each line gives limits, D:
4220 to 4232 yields 1.04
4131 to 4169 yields 1.01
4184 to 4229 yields 1.01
